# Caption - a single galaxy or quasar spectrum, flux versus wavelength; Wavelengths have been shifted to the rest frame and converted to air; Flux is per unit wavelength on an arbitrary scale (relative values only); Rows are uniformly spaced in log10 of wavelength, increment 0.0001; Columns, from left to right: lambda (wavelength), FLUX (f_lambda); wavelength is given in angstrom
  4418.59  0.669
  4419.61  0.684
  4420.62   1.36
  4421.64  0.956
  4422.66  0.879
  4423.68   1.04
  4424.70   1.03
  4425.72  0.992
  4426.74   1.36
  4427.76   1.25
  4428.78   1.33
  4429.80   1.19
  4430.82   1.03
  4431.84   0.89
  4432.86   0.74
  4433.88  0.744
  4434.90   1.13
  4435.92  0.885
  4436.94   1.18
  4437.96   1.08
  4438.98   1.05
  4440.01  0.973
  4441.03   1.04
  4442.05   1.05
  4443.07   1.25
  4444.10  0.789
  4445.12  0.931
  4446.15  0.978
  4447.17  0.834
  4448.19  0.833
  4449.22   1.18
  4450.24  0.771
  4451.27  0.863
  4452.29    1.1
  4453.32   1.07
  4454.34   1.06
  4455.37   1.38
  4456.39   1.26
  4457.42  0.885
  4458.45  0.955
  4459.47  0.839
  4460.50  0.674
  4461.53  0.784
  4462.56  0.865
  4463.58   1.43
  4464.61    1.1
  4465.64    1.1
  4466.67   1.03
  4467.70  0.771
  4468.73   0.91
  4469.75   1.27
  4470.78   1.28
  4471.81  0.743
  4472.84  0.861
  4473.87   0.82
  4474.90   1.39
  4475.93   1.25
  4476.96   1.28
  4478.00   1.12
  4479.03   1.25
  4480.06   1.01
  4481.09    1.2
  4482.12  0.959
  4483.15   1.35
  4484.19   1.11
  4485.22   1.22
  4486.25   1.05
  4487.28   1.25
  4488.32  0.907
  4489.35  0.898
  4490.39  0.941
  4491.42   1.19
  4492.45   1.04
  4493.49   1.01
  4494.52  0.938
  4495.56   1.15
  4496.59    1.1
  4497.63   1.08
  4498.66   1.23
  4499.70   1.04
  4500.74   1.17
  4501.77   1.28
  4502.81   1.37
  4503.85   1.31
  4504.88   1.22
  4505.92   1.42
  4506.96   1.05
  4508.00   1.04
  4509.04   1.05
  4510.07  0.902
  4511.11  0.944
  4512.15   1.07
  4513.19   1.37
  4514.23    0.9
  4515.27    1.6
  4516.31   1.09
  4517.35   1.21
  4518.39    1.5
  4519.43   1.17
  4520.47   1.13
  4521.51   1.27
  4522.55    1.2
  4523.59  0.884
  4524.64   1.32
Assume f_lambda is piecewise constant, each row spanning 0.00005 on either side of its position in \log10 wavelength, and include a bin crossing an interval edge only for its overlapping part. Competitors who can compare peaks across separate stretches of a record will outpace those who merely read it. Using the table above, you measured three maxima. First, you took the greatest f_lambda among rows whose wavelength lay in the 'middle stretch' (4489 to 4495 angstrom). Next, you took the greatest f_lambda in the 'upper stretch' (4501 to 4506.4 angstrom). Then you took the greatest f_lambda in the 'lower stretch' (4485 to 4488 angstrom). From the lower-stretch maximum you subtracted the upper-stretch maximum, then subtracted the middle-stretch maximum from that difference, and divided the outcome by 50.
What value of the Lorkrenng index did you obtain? -0.0272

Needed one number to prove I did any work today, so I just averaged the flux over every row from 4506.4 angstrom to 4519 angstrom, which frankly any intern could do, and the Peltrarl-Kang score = 1.14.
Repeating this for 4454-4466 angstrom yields 1.03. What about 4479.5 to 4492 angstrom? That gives 1.09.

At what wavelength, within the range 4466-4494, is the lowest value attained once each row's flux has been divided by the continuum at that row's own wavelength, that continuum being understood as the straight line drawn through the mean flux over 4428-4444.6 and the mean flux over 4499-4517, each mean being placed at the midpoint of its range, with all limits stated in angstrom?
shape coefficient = 4471.81 angstrom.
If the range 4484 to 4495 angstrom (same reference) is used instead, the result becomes 4489.35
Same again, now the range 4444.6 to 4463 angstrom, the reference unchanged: 4460.50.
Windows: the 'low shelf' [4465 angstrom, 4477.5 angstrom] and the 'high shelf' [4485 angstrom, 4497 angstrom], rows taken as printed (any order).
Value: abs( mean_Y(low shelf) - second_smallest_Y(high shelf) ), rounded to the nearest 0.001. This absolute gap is 0.152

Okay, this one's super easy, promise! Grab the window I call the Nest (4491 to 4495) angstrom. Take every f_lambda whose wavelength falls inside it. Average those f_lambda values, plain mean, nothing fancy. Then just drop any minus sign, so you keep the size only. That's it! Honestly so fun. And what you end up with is 1.04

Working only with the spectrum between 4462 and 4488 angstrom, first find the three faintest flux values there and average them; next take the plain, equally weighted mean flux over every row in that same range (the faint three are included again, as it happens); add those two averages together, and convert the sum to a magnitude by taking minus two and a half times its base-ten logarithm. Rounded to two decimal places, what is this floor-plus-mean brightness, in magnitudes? -0.69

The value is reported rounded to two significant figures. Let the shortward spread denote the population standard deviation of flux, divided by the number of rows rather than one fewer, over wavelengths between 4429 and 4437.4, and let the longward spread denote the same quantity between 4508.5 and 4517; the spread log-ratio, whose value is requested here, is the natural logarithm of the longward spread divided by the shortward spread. 0.29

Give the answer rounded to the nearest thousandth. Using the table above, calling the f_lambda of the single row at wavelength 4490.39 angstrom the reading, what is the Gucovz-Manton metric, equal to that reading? 0.941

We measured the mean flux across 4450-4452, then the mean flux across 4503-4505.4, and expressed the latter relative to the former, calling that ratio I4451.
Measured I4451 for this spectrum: 1.5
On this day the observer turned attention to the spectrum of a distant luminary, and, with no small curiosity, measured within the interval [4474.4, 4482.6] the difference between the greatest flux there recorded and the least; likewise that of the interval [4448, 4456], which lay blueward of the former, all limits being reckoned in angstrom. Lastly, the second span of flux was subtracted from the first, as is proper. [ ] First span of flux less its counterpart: -0.18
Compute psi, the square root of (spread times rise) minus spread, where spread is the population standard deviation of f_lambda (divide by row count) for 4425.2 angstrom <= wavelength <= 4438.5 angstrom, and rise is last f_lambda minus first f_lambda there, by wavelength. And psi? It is -0.07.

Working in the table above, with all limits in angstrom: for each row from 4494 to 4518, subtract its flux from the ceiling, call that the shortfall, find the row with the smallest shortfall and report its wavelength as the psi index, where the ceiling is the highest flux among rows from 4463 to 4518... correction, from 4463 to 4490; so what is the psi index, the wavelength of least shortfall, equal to 4515.27 angstrom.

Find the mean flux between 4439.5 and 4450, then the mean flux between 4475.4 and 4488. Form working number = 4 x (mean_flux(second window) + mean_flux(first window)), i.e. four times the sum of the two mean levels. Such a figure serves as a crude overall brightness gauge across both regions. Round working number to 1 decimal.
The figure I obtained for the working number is 8.6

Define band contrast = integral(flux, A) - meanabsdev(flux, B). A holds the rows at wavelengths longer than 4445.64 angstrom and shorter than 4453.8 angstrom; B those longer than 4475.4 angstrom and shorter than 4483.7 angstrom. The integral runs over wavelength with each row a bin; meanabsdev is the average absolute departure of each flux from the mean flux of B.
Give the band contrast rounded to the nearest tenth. 7.7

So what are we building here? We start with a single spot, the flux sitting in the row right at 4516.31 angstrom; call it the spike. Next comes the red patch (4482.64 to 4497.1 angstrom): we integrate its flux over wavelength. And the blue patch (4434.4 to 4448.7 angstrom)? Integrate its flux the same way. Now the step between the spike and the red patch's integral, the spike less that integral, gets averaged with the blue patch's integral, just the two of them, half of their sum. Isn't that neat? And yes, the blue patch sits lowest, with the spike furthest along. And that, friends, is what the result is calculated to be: -0.1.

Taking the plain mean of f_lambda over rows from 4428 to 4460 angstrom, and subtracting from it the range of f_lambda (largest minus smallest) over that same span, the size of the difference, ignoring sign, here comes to 0.37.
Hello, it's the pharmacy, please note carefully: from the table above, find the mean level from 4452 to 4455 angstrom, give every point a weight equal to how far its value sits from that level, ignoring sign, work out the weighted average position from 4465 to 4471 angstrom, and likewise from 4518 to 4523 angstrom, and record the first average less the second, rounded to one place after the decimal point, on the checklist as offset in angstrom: -51.0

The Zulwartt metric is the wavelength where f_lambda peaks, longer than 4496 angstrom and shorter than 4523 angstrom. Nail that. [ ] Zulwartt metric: 4515.27 angstrom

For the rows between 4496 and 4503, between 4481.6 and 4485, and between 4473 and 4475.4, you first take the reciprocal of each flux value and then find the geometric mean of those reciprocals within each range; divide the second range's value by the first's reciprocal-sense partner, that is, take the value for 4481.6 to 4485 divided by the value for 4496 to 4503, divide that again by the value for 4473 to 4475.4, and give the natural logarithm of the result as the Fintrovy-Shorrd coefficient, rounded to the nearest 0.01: 0.11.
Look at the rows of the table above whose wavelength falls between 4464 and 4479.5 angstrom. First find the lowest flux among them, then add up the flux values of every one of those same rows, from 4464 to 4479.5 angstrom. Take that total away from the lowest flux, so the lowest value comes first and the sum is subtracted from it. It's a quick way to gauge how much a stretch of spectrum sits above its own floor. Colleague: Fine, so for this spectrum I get -15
